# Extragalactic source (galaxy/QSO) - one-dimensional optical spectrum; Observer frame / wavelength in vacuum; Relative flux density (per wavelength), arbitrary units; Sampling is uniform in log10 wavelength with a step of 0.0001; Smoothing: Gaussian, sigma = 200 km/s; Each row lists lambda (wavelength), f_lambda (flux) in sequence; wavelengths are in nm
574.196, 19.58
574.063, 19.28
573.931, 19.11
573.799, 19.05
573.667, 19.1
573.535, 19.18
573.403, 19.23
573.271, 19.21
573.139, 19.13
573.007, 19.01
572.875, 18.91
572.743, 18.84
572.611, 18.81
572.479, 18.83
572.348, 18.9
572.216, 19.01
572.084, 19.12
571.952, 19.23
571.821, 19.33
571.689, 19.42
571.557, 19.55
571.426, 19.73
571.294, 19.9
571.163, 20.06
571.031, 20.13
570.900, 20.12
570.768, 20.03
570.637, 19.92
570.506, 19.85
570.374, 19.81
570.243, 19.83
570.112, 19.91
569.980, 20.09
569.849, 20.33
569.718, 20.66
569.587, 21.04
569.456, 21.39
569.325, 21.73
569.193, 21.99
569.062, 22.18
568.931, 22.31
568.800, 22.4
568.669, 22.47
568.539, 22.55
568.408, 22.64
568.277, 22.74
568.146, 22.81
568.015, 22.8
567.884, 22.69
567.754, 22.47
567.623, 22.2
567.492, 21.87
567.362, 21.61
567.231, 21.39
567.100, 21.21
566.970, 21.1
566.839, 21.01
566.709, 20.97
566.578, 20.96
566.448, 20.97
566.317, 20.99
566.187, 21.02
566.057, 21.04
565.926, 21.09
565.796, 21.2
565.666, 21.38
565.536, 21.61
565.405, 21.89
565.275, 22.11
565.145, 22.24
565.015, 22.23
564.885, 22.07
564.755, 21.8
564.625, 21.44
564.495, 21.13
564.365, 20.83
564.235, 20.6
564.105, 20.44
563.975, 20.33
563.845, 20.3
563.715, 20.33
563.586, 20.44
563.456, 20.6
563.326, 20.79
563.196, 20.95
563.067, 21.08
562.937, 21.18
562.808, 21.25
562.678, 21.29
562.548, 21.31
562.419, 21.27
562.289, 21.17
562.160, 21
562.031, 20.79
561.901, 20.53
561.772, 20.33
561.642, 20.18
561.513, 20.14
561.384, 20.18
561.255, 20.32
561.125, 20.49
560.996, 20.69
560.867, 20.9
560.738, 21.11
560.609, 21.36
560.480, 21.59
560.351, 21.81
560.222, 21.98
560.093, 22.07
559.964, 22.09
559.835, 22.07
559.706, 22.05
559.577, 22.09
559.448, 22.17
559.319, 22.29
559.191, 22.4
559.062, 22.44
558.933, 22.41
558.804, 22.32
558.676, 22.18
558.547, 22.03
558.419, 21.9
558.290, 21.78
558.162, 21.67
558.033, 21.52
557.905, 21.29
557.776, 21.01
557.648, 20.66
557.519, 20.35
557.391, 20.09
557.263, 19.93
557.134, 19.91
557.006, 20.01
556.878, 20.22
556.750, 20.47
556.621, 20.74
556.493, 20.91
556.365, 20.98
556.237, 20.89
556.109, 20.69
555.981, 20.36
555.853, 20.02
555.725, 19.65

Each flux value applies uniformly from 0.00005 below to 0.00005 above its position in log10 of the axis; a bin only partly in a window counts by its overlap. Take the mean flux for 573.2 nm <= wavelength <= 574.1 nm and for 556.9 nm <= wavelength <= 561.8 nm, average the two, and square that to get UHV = 410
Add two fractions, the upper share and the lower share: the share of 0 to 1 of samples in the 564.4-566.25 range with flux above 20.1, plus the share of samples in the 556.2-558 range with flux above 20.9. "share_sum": 1.29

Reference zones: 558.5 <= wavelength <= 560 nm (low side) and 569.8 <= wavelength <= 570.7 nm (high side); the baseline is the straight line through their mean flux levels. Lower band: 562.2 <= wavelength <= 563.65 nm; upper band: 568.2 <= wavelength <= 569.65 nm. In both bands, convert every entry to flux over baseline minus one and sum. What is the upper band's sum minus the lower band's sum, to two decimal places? 1.25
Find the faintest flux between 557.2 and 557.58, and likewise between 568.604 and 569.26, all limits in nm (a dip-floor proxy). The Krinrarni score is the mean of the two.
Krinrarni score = 21.0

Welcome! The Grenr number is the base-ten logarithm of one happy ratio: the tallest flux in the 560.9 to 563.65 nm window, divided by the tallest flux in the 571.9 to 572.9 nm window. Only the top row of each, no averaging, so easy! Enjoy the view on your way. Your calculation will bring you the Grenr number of 0.045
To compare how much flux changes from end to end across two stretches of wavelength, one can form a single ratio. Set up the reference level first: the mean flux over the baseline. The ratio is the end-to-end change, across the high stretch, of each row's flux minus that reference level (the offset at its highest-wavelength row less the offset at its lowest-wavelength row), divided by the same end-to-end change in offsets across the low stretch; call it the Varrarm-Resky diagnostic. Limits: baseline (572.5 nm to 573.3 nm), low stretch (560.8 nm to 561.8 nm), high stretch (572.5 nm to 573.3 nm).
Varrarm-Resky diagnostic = -0.70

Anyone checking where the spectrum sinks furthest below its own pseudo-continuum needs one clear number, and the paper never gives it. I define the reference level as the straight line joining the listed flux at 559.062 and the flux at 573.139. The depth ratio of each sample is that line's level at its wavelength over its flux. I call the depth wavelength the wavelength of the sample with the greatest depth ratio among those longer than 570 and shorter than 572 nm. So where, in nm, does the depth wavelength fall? 571.952 nm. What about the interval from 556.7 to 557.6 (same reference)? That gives 557.134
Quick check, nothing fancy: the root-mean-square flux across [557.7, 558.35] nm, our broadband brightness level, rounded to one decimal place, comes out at 21.5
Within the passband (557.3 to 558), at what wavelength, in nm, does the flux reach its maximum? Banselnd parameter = 557.905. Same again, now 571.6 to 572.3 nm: 571.689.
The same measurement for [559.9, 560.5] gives 559.964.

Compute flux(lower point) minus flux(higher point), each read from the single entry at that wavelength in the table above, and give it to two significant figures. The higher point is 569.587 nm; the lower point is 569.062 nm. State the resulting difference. 1.1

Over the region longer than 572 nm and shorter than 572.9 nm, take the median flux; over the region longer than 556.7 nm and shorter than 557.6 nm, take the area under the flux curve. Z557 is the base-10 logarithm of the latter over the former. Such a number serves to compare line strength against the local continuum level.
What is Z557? -0.02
